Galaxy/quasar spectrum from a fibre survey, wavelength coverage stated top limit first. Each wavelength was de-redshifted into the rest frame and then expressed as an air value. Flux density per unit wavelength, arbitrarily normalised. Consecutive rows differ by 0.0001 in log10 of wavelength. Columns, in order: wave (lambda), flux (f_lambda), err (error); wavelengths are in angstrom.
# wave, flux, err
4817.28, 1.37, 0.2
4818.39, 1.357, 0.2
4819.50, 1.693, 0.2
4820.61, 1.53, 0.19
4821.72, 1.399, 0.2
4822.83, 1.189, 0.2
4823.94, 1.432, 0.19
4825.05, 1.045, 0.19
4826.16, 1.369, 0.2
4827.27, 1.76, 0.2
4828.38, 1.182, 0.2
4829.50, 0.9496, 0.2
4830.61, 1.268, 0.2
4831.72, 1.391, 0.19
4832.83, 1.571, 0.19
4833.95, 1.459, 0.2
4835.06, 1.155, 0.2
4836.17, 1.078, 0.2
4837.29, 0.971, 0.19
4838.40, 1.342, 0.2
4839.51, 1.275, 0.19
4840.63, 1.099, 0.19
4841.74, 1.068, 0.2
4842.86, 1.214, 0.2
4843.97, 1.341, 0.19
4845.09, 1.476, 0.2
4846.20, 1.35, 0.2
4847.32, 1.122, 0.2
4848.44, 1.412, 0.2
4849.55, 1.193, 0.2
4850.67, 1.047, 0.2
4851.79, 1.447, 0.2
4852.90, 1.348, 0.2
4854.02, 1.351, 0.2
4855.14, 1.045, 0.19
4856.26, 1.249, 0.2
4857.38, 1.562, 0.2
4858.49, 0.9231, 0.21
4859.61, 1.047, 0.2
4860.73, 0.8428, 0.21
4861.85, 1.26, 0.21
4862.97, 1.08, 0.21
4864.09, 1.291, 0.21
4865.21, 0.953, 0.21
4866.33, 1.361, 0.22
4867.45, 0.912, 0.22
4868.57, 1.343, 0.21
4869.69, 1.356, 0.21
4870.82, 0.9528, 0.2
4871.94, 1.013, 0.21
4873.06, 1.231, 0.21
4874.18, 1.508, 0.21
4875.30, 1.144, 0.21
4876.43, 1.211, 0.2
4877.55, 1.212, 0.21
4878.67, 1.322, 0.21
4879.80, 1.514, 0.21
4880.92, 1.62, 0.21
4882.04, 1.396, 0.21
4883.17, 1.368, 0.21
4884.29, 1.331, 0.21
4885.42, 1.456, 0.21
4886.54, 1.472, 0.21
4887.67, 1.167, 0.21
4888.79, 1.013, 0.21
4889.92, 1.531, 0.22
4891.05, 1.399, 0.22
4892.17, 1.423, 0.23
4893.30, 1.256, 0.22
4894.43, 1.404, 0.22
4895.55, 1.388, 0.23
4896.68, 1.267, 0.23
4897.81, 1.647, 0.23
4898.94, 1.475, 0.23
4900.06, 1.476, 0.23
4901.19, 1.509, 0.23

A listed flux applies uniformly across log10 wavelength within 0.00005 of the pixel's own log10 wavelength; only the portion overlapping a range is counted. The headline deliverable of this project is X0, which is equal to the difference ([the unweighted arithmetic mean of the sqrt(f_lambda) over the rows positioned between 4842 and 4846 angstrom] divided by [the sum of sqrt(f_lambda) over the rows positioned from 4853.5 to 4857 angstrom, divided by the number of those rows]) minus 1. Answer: 0.05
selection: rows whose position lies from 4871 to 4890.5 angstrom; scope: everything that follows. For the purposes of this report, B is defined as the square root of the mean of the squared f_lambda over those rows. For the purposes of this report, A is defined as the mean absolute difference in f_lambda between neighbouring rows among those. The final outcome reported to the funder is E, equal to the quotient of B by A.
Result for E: 7.8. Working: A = 0.17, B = 1.34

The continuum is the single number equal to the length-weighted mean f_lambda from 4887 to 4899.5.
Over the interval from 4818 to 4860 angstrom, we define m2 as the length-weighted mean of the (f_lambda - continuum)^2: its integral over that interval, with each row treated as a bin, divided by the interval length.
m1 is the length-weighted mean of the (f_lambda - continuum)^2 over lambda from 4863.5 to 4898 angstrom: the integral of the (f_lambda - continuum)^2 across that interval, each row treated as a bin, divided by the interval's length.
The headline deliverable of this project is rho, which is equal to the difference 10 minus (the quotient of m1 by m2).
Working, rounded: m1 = 0.0384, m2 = 0.048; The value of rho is 9.19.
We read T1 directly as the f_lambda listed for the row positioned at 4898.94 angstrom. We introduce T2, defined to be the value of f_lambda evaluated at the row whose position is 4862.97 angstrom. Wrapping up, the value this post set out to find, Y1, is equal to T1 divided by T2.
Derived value 1.4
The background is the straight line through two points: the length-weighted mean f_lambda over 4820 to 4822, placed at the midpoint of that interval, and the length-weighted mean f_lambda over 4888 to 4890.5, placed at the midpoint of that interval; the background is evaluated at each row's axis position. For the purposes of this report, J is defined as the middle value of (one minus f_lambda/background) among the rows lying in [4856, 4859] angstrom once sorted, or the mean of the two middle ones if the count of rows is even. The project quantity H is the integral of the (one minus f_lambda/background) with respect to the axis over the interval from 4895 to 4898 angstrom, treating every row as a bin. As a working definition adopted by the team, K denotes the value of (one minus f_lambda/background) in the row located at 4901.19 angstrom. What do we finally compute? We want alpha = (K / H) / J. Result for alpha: 7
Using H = -0.41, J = 0.09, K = -0.2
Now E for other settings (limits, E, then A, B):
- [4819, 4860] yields 5.8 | 0.22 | 1.30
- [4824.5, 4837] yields 5.0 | 0.26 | 1.31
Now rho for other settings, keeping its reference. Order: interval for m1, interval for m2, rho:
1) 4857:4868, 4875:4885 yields 4.57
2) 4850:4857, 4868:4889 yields 8.96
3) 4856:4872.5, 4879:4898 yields 5.94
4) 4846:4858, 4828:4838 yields 9.44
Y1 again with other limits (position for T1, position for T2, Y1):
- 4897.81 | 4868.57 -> 1.2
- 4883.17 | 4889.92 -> 0.9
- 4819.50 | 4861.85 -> 1.3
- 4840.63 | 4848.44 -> 0.8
